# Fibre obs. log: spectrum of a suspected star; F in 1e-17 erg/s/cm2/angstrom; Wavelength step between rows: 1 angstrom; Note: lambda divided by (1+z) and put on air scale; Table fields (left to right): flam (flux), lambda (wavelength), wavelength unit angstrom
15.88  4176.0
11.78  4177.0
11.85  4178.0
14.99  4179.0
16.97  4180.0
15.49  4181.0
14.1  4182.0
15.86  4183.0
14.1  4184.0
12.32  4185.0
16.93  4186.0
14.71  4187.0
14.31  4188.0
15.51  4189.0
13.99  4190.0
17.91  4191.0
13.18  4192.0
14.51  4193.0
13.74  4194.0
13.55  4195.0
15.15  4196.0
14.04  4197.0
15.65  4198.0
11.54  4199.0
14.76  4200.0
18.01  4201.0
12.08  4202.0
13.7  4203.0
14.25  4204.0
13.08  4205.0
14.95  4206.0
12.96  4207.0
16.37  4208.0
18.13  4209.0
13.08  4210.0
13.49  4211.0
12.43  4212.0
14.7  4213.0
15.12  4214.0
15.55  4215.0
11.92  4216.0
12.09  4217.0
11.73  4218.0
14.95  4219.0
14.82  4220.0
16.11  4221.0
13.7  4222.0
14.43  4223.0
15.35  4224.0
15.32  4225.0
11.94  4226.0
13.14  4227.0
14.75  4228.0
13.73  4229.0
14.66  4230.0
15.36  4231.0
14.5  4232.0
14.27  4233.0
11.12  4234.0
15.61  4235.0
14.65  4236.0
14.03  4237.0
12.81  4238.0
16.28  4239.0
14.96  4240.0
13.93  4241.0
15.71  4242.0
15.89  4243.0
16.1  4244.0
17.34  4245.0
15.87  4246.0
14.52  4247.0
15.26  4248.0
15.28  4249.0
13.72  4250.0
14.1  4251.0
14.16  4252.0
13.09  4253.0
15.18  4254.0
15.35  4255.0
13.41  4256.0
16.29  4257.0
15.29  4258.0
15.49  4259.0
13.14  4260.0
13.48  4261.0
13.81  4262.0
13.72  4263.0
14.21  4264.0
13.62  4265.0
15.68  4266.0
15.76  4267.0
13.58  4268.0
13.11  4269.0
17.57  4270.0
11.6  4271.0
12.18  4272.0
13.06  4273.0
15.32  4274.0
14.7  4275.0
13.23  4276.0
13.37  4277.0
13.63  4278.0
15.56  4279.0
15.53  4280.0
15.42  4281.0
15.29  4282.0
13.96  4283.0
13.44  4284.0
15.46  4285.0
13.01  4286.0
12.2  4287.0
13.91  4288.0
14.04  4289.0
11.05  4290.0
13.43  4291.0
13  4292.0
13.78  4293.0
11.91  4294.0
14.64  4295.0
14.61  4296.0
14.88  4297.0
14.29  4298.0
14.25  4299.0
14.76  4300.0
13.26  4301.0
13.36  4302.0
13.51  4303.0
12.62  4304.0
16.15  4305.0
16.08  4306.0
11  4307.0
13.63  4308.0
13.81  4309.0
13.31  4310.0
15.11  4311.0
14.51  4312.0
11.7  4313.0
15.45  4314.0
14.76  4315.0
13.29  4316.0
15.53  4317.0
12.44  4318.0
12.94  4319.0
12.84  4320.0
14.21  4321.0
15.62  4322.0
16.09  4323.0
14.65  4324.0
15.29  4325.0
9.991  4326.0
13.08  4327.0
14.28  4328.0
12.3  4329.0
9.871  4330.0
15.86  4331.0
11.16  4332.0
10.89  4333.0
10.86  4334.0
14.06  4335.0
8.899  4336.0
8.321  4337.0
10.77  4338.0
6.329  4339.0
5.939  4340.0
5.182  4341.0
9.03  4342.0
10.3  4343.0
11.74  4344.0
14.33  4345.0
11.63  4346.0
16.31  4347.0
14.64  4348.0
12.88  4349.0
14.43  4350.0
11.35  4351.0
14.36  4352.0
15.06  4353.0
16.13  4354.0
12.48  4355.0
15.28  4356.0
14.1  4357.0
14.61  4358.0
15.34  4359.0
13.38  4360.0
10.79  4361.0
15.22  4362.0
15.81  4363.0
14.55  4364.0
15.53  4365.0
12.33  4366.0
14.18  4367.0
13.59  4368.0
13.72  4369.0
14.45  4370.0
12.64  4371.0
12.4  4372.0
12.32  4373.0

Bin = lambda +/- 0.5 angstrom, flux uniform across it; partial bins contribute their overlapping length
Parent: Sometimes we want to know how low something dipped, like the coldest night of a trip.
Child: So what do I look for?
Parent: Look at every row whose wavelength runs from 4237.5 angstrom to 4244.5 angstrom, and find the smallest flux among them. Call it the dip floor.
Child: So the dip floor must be 12.81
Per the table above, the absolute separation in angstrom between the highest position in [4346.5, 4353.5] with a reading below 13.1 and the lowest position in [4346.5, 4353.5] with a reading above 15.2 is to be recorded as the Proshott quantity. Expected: 4 angstrom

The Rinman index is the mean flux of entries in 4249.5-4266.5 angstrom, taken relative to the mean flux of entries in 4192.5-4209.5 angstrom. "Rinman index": 0.99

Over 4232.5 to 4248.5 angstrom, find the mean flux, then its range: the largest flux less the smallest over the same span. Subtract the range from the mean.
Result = 8.7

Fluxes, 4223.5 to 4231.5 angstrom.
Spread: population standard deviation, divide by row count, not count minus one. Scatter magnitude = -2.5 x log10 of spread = -0.2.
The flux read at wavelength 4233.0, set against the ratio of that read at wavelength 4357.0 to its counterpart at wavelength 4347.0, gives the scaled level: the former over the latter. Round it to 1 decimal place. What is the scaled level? 16.5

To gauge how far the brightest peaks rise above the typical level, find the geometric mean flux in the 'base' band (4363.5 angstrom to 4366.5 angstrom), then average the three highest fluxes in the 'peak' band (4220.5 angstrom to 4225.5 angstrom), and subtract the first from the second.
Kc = 1.5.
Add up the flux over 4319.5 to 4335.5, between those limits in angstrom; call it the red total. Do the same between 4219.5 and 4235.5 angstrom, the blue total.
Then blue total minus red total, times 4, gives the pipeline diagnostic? 71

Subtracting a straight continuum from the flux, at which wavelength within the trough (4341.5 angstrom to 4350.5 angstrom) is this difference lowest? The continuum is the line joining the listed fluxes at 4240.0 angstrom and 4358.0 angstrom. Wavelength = 4342.0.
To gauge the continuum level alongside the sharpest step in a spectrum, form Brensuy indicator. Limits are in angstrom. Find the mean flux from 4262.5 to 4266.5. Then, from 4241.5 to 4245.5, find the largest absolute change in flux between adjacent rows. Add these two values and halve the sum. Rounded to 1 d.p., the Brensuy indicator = 7.8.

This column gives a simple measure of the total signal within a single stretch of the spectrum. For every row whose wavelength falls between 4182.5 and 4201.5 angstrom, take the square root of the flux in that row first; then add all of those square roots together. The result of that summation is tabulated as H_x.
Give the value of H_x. 72.8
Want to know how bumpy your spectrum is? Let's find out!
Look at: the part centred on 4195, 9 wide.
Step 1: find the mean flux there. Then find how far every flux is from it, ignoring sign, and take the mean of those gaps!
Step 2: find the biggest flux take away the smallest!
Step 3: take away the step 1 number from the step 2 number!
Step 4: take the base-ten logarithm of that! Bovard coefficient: 0.71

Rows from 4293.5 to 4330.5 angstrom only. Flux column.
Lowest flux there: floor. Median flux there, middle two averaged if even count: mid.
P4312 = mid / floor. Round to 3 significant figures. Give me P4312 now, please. 1.44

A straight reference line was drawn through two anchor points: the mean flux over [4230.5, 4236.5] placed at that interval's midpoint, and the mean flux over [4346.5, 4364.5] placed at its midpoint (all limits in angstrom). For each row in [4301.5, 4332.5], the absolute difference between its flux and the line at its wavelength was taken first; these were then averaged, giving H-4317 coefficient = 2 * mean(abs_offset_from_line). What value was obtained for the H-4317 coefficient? 2.9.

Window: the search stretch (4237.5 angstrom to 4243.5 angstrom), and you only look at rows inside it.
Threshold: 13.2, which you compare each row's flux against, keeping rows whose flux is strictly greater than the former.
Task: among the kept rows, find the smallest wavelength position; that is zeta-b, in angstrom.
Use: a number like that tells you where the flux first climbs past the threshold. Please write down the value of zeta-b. 4239.0 angstrom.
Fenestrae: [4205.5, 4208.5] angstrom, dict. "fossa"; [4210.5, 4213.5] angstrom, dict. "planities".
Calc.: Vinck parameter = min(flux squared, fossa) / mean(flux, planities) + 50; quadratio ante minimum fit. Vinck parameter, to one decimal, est 62.4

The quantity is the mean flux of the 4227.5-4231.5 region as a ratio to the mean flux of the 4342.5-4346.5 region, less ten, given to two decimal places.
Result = -8.78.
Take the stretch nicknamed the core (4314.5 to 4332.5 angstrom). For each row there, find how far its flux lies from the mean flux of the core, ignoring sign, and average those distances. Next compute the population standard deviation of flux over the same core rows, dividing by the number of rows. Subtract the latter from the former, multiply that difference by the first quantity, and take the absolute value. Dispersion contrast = 0.45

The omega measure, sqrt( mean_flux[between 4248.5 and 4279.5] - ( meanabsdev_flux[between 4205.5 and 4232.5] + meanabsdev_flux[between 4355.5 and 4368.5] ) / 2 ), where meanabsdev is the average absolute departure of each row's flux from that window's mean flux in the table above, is 3.62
